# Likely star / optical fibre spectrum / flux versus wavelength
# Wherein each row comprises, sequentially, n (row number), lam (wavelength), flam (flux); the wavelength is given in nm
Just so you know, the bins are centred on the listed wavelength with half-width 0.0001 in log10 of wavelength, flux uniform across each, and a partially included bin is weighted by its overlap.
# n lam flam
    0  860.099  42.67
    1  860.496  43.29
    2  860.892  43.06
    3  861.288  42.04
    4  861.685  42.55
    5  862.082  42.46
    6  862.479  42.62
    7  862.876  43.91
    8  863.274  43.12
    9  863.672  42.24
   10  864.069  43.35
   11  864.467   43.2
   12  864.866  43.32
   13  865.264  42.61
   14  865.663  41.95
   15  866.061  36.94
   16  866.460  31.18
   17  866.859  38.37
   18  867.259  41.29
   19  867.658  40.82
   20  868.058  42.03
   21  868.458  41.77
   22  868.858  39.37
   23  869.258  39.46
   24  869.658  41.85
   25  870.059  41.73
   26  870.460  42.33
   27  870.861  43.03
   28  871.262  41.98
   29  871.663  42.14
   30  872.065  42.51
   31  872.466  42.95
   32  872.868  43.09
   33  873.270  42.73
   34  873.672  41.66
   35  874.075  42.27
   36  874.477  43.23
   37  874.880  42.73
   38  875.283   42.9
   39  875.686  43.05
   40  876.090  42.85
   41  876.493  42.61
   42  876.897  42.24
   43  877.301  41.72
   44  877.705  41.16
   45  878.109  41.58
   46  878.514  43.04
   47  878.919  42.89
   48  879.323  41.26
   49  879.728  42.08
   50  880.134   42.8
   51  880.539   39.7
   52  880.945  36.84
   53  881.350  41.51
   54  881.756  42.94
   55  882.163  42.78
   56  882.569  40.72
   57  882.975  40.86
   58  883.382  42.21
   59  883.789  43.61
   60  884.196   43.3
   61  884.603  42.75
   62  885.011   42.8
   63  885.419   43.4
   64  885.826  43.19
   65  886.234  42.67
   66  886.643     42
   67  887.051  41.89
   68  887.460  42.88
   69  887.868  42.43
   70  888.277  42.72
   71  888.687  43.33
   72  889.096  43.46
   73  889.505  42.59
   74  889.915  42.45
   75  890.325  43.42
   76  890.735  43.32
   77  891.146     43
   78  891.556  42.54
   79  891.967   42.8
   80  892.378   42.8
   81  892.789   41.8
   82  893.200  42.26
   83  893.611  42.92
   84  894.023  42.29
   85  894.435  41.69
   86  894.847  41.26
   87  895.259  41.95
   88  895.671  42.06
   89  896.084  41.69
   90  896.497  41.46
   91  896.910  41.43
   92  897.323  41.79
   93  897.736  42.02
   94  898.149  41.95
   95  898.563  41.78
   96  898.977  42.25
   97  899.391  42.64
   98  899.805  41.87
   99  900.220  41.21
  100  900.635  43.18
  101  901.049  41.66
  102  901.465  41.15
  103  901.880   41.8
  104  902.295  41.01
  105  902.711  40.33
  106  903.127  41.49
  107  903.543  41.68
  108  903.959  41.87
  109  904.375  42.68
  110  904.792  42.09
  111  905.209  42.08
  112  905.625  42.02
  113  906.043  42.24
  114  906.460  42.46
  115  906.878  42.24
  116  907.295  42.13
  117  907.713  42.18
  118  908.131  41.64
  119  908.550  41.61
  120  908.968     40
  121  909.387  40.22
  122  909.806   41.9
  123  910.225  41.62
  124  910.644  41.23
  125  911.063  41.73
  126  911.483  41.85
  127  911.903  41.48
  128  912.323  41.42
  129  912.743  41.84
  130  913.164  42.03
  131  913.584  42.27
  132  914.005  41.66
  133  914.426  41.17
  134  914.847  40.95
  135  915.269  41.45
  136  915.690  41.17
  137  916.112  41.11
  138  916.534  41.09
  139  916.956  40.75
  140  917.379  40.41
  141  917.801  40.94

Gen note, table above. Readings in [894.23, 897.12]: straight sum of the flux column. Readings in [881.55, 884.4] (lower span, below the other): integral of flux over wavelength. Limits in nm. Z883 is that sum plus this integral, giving 412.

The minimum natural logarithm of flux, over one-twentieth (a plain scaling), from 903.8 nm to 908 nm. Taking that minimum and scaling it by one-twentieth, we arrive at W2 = 0.187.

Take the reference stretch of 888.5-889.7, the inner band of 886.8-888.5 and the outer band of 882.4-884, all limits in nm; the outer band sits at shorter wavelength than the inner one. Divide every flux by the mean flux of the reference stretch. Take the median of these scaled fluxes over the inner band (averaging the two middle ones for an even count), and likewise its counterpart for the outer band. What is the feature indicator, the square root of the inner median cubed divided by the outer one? 0.999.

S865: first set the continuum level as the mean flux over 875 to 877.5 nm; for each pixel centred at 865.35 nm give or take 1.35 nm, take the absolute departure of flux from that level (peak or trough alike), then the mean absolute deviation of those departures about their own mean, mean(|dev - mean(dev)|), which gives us 3.2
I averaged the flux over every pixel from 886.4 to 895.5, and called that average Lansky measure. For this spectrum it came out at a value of 42.5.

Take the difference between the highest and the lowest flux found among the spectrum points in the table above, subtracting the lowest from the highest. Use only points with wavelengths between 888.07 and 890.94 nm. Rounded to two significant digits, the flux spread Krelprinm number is 1.0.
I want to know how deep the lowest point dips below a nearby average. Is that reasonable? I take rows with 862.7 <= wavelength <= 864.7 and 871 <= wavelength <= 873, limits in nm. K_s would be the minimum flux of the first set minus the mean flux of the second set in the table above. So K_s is -0.3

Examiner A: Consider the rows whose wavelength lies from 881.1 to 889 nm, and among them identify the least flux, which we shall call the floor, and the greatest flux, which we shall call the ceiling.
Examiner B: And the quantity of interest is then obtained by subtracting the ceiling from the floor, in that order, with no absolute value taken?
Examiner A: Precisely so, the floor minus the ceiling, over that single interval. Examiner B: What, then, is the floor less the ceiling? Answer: -2.9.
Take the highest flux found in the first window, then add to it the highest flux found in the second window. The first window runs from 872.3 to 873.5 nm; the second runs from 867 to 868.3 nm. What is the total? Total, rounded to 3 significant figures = 85.1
